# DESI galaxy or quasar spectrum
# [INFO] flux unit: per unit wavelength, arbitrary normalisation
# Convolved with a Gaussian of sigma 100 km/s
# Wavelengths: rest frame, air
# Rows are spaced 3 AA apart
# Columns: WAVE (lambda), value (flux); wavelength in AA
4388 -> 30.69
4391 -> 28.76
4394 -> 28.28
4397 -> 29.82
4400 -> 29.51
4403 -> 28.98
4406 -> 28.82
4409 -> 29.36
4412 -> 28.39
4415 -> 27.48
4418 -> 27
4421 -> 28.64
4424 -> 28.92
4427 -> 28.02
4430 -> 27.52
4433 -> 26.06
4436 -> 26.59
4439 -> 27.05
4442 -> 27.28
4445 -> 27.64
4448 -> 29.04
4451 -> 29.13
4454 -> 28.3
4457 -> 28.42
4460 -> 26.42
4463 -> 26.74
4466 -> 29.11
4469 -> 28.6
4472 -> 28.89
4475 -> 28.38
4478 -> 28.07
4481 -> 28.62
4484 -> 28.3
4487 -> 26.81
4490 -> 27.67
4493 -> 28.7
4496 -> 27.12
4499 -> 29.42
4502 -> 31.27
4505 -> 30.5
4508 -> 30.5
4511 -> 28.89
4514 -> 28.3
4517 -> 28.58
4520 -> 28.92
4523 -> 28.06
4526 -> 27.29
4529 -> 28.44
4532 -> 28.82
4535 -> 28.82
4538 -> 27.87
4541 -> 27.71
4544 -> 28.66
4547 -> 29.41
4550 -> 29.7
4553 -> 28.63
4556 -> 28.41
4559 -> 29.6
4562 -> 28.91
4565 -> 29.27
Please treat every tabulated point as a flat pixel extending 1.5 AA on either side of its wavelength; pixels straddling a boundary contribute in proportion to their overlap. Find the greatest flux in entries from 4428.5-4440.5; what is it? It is 27.52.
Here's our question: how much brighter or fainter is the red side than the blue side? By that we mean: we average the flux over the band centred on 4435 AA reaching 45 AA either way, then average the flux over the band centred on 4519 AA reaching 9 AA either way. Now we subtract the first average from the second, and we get 0.2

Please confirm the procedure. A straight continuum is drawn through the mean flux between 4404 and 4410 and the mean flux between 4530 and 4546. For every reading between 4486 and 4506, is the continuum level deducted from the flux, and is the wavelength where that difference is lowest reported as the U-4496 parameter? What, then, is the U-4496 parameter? 4487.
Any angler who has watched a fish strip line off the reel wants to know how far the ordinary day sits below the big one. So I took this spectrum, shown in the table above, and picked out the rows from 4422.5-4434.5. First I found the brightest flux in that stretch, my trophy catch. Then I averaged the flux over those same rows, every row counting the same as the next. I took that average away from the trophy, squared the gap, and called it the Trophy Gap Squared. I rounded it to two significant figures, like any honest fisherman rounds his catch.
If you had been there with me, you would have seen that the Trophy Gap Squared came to 1.7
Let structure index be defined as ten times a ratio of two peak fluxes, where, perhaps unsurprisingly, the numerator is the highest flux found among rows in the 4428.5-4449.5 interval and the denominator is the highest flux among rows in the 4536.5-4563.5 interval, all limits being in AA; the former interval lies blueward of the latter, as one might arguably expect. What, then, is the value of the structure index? 9.8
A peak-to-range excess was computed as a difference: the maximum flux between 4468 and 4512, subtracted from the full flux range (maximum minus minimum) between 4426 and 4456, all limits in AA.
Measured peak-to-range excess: -28.2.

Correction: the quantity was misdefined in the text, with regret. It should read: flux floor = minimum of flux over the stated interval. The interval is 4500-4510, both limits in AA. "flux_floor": 30.5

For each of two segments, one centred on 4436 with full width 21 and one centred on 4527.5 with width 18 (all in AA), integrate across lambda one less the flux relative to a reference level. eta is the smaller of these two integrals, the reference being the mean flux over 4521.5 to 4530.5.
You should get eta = -0.3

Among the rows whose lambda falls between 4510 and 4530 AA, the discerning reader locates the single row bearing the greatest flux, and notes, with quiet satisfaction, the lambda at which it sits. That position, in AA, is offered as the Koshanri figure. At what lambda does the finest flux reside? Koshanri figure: 4520 AA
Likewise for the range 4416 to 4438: 4424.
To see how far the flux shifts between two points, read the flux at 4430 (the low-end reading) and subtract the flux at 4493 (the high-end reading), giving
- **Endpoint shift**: -1.2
